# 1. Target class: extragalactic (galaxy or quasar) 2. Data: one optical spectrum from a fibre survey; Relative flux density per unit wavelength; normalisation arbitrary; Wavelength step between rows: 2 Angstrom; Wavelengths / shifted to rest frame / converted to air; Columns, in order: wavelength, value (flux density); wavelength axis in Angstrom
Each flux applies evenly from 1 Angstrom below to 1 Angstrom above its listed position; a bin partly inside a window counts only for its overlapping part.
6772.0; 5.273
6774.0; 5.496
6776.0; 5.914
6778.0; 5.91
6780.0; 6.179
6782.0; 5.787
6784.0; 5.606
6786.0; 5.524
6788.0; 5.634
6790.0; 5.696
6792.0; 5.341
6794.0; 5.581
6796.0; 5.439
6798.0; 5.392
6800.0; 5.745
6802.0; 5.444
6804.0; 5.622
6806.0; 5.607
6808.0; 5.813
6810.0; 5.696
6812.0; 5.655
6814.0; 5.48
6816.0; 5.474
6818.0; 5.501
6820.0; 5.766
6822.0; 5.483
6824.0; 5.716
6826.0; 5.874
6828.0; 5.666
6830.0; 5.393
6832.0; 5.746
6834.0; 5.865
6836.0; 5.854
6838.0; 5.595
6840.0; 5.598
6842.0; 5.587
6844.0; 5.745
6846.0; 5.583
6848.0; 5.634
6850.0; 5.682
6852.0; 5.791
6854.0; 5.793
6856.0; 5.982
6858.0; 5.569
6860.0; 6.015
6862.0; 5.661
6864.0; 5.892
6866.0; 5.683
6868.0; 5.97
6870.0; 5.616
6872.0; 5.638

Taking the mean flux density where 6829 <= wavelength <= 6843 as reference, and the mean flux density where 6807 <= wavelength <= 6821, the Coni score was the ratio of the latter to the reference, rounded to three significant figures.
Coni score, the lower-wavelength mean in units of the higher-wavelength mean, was 0.994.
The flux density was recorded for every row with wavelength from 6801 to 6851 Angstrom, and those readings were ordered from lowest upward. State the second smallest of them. 5.444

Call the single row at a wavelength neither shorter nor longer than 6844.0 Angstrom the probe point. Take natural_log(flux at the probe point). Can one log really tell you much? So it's 1.75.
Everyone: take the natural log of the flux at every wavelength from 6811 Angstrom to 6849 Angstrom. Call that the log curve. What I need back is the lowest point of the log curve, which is 1.69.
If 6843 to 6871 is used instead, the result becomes 1.72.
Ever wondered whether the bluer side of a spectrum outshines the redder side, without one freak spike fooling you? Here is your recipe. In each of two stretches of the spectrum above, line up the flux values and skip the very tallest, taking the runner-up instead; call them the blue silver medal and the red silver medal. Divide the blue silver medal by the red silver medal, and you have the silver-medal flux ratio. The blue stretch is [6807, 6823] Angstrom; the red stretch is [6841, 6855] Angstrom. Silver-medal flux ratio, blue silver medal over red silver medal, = 0.996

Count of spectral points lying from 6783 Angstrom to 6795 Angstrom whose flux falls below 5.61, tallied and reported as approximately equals 4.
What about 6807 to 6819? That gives 3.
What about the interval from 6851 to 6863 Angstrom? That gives 1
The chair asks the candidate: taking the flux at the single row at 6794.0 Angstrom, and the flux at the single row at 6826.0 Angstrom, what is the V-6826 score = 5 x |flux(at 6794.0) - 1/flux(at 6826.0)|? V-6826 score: 27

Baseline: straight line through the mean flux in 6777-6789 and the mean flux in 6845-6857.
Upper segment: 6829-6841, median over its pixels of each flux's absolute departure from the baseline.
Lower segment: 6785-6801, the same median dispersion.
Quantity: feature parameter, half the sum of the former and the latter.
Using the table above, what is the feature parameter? 0.18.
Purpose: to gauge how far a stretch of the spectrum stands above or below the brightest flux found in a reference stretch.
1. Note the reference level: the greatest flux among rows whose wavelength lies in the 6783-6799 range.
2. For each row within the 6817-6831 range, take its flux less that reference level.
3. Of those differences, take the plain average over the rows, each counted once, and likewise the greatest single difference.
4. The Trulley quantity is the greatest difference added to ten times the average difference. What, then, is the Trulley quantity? -0.5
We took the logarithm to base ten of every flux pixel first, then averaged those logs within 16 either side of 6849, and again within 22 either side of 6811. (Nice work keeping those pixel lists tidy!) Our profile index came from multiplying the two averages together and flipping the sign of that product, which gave -0.567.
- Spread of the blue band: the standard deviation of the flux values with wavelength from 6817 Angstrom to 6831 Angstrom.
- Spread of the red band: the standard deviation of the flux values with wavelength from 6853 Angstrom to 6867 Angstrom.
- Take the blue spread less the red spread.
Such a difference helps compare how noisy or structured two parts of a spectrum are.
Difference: 0.00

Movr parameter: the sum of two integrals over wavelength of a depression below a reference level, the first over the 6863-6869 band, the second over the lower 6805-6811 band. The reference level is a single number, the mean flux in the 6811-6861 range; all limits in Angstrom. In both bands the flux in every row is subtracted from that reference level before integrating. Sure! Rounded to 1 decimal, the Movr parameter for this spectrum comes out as -1.1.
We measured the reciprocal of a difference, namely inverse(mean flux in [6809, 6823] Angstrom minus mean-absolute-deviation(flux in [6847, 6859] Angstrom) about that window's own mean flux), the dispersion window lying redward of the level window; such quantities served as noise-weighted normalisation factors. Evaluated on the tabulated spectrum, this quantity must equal 0.183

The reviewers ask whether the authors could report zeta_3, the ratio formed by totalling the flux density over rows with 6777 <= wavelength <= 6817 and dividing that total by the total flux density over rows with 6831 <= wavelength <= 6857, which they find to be 1.5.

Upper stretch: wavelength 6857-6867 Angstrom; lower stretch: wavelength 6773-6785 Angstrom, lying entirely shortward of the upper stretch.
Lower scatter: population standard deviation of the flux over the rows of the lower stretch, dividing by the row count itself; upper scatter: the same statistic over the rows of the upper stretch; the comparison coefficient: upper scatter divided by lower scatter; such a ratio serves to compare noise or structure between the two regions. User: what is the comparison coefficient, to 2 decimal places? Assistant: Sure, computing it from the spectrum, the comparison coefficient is 0.74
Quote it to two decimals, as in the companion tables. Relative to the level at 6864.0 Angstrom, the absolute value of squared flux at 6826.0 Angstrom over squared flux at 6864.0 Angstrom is 0.99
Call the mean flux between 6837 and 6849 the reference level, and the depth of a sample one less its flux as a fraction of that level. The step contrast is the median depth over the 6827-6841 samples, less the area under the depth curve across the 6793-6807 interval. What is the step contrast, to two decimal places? -0.20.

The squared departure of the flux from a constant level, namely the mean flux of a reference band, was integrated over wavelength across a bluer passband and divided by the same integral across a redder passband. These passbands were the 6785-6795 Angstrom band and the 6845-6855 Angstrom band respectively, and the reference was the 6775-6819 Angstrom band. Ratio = 2.1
